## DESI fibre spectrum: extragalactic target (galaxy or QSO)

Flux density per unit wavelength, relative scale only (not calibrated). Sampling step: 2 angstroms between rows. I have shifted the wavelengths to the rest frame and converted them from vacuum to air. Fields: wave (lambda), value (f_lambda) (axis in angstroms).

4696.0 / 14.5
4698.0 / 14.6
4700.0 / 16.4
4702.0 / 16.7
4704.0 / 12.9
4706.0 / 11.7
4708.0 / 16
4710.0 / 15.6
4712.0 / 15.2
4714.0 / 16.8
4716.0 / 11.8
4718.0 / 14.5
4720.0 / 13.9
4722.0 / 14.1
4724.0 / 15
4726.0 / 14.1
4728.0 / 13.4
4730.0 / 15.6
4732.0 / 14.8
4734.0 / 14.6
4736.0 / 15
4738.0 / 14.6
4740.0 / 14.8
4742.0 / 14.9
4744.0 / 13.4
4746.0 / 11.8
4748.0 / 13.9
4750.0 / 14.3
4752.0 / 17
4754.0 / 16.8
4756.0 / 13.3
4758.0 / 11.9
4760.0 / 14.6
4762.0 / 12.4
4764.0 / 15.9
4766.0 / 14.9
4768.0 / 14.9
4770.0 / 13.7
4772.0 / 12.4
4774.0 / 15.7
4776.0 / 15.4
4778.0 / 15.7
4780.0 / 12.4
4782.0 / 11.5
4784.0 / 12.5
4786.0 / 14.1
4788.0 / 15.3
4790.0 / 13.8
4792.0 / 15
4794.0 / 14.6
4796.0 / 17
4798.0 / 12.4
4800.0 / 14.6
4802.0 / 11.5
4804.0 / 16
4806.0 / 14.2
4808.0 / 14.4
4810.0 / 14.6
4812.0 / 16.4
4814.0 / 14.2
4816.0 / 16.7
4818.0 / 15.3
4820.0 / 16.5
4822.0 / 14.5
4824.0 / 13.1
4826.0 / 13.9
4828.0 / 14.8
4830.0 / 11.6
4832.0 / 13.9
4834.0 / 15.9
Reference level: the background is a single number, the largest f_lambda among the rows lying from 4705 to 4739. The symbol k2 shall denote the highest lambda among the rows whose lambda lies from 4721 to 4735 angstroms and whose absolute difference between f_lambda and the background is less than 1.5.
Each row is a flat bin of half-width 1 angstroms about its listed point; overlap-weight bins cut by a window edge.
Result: 4730.0 angstroms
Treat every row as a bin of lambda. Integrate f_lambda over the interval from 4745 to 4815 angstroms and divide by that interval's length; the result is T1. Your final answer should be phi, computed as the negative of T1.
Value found -14.3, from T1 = 14.3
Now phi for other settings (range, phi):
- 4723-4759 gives -14.4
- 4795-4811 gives -14.3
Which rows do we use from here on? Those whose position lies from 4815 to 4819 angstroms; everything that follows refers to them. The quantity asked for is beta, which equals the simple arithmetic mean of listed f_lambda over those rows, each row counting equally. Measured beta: 16.0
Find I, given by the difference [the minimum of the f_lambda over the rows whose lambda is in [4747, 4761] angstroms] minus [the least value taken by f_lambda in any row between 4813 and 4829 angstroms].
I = -1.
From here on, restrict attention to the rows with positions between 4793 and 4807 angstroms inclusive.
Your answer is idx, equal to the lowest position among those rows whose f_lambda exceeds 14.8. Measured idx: 4796.0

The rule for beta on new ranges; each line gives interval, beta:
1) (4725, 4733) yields 14.5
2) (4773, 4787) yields 13.9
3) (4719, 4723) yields 14.0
